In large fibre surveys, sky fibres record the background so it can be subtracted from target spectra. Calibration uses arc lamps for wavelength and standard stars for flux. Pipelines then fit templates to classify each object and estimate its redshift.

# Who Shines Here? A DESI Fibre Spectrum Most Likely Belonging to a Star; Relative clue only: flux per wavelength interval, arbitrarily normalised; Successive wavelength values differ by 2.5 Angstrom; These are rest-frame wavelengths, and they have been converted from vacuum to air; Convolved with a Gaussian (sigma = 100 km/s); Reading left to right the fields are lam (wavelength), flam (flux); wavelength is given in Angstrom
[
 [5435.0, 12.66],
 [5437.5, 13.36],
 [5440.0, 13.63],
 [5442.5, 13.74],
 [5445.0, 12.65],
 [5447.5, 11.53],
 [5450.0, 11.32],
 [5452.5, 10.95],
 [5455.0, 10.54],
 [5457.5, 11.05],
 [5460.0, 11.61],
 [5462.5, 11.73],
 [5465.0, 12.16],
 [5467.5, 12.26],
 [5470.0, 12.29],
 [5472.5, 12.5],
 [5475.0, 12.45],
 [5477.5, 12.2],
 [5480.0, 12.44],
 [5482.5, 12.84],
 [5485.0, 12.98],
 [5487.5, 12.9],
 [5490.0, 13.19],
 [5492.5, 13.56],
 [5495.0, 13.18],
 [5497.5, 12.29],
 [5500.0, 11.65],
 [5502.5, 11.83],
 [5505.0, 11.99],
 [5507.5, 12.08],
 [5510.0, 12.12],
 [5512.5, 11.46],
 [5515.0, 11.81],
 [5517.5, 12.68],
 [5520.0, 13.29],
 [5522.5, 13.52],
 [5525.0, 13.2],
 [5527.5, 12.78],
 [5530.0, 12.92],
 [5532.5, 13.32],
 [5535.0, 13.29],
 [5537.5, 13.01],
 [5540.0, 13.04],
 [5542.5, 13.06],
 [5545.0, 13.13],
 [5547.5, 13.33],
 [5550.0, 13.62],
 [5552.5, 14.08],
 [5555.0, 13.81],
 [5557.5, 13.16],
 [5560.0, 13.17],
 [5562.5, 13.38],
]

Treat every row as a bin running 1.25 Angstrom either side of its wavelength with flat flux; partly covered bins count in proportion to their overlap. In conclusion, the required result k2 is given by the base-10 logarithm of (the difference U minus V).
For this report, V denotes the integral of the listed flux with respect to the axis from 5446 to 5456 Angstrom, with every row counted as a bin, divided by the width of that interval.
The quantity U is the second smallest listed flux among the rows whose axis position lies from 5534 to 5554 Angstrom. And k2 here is 0.28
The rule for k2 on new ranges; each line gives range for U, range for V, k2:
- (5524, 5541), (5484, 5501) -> -1.08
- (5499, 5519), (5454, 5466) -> -0.64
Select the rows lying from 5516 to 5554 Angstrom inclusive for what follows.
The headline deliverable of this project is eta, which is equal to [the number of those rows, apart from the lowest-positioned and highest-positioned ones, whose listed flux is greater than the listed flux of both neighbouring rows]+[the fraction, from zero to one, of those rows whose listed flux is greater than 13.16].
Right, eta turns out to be 2.5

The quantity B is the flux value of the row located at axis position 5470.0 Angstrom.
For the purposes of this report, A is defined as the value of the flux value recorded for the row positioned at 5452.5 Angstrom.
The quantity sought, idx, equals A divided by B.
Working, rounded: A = 10.95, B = 12.29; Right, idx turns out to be 0.89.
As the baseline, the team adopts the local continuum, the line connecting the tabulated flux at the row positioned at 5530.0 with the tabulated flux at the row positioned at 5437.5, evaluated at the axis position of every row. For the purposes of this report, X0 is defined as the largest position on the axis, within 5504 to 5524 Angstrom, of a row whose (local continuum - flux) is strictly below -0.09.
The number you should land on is 5522.5 Angstrom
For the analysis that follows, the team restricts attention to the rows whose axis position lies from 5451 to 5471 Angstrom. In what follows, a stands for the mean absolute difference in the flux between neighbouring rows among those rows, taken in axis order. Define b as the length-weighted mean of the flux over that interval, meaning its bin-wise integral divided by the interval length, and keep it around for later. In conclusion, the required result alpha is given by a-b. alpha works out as -11.3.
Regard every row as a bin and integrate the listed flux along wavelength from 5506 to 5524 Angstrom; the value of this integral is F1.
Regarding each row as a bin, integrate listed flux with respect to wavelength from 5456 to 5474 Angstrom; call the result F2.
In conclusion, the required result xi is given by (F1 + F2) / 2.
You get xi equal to 219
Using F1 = 224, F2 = 215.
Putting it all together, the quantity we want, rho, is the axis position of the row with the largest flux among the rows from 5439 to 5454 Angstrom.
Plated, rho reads 5442.5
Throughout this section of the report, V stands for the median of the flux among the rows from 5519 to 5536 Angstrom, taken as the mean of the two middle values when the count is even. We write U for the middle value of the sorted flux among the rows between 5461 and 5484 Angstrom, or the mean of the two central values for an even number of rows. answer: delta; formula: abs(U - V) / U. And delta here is 0.081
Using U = 12.3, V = 13.3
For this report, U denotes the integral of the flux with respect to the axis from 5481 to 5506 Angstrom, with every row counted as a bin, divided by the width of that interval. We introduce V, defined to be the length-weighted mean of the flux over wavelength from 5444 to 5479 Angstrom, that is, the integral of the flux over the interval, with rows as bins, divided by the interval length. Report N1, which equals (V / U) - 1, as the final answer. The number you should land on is -0.07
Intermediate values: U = 12.6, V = 11.8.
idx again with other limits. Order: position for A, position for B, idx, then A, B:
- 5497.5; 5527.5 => 0.96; 12.29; 12.78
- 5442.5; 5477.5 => 1.13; 13.74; 12.2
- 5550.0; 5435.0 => 1.08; 13.62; 12.66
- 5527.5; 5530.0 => 0.99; 12.78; 12.92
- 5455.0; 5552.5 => 0.75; 10.54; 14.08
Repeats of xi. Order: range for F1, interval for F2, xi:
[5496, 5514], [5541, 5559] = 228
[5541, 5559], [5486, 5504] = 235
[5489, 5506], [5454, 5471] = 206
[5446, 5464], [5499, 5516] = 202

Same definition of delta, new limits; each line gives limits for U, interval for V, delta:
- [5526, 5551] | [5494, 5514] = 0.081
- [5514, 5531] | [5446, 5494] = 0.051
